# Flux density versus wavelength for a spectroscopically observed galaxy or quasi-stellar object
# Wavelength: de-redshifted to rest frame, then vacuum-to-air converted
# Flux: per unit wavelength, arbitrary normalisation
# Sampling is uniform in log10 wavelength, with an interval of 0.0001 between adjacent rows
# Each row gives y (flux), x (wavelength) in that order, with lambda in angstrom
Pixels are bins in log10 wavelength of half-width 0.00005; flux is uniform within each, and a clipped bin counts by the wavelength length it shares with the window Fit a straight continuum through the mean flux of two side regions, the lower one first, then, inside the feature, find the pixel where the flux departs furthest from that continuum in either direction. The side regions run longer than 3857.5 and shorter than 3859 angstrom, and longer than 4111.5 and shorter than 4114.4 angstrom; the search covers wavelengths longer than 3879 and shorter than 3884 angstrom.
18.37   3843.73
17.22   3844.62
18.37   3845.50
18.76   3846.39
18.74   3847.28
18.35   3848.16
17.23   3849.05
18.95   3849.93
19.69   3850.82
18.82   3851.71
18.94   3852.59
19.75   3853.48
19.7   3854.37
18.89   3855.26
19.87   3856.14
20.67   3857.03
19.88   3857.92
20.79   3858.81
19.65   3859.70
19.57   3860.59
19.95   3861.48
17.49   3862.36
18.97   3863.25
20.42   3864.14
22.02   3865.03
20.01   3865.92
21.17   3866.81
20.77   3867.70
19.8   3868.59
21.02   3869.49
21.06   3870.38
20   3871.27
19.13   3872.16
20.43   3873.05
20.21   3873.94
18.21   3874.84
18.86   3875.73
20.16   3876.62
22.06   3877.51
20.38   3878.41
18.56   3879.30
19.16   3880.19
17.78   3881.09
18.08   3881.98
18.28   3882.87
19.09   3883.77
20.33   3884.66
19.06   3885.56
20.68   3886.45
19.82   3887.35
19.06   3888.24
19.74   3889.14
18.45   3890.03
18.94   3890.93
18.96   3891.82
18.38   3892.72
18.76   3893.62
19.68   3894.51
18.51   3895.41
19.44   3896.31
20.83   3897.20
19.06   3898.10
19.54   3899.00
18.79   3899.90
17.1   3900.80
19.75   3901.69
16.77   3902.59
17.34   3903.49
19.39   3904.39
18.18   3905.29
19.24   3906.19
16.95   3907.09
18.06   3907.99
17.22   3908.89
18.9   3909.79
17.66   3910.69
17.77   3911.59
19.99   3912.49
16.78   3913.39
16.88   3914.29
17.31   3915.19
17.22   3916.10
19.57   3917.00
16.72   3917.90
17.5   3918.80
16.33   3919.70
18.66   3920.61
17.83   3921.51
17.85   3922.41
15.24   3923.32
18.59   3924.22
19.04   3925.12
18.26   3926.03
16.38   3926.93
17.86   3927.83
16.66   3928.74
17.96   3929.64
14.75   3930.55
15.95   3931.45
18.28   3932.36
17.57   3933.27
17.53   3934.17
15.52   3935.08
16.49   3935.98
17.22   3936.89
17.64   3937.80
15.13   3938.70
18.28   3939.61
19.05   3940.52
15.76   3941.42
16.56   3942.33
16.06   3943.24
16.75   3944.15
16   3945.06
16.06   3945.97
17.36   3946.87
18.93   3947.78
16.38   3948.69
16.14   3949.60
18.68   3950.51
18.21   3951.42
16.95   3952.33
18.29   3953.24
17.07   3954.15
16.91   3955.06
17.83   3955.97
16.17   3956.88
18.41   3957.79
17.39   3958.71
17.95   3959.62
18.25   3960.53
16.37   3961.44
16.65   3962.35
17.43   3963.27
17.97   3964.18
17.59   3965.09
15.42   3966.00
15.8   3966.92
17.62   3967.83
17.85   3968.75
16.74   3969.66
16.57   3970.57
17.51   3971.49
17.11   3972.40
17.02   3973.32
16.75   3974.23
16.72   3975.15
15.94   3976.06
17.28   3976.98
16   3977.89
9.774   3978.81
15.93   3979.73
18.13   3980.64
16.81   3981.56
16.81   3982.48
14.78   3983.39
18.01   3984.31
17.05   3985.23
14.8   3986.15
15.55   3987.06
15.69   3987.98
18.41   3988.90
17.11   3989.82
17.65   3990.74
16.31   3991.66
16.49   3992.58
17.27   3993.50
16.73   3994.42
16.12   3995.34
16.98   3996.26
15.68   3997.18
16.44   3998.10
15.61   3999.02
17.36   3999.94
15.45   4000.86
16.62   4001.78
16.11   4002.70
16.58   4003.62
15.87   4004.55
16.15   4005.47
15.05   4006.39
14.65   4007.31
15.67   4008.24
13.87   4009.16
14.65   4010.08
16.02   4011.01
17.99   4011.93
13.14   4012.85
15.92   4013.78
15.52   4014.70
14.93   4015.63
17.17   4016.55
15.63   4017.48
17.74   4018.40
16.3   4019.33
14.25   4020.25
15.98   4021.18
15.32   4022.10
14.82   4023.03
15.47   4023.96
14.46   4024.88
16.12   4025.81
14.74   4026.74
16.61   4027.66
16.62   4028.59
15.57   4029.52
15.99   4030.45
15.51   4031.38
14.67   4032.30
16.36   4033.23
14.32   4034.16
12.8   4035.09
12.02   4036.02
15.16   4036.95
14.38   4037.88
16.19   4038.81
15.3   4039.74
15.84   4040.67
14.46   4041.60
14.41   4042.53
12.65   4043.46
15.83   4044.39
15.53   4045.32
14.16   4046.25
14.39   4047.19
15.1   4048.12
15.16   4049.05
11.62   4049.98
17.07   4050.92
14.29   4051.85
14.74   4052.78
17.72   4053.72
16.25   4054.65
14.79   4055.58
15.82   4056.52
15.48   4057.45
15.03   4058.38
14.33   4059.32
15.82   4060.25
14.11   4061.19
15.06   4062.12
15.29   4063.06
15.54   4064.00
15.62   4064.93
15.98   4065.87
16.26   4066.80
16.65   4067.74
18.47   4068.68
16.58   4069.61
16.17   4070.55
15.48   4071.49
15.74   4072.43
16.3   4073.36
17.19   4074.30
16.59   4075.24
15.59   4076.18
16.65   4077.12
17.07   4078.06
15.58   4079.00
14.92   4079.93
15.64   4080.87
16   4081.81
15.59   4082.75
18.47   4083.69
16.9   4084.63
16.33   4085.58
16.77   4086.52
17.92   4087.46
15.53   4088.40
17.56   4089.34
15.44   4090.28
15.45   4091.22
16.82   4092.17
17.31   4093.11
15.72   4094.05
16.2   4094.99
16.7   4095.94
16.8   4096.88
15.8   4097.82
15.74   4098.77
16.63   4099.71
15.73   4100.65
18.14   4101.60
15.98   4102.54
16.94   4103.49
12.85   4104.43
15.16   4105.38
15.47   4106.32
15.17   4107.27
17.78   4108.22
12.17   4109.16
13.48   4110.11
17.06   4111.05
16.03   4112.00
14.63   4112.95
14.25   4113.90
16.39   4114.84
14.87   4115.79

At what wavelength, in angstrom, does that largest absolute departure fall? 3881.09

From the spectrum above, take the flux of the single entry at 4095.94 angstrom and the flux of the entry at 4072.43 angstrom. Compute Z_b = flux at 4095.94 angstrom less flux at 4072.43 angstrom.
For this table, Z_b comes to 1.0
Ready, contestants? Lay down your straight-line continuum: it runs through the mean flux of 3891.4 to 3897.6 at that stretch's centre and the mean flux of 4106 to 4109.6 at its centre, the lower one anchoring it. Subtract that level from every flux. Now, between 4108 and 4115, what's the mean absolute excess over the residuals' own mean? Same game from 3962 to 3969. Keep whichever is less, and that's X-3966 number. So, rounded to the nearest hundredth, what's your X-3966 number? 0.82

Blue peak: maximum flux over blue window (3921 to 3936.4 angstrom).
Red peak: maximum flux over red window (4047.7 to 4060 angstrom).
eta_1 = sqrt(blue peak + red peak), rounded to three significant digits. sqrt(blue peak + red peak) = 6.06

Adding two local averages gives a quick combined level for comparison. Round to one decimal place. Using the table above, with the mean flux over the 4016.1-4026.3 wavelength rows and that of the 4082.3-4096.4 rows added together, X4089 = 32.3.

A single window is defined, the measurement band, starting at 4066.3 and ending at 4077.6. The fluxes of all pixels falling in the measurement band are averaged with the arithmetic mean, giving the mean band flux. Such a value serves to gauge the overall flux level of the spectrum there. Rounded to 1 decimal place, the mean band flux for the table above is 16.5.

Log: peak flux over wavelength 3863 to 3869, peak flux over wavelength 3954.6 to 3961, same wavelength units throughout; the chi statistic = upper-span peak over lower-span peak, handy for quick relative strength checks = 0.84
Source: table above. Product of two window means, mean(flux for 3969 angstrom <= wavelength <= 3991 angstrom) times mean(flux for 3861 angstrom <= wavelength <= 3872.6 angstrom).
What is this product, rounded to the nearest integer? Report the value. 331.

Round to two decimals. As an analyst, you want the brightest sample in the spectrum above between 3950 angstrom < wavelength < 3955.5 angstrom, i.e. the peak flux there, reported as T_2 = 18.68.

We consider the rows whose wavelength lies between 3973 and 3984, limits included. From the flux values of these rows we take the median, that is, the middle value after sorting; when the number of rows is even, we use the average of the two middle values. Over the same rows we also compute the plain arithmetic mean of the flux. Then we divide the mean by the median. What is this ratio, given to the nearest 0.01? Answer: 0.96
